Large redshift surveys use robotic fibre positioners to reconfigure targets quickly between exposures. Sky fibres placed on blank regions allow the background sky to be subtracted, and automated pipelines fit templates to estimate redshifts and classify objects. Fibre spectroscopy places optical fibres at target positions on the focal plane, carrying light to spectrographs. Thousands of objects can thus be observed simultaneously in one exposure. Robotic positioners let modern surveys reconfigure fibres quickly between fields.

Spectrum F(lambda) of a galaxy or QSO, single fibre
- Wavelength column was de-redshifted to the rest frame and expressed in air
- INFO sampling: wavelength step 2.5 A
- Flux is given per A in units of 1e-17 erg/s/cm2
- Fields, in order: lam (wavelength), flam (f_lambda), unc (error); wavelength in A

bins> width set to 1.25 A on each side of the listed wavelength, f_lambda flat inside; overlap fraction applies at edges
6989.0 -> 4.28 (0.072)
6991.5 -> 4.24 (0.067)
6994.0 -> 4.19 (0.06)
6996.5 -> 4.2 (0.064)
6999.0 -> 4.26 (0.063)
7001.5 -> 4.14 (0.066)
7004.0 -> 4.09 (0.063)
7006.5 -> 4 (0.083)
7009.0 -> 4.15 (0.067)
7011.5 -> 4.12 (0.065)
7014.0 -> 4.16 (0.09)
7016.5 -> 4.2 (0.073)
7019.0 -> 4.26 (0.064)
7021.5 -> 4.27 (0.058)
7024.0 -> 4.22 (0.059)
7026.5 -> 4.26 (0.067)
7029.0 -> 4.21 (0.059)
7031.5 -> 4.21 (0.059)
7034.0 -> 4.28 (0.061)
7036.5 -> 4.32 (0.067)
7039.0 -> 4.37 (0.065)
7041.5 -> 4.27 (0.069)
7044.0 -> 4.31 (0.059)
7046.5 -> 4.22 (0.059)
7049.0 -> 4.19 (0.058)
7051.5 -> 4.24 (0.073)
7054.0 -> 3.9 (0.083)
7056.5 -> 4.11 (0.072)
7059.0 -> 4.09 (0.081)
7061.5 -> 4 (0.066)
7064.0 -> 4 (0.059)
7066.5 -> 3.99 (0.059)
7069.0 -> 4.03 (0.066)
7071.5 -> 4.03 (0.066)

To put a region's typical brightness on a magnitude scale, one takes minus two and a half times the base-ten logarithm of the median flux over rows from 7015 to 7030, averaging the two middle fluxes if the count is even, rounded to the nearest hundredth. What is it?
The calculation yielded -1.57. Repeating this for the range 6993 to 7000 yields -1.56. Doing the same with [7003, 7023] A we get -1.55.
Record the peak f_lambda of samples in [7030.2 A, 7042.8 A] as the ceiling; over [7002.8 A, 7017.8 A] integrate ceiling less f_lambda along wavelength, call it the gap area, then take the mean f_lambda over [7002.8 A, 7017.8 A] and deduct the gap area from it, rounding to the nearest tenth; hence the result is 0.4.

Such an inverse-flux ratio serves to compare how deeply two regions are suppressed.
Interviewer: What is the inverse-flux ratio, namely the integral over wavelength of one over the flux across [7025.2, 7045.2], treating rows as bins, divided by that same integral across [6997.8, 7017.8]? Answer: 0.97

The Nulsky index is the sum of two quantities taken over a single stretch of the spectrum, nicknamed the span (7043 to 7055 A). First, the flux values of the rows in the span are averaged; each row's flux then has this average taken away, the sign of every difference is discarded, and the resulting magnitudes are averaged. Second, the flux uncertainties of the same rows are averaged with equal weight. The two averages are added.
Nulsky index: 0.175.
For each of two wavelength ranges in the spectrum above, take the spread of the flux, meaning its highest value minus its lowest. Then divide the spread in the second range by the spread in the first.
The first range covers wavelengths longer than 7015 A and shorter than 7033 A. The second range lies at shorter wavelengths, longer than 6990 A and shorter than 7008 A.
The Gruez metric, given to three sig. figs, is 3.71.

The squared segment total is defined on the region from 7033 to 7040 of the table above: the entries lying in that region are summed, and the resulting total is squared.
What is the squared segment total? 168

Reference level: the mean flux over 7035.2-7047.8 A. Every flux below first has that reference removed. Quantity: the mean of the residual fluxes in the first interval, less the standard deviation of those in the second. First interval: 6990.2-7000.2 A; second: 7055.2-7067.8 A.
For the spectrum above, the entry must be -0.13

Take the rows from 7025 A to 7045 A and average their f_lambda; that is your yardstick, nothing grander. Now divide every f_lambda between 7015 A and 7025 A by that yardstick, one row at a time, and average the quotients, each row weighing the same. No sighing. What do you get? 0.99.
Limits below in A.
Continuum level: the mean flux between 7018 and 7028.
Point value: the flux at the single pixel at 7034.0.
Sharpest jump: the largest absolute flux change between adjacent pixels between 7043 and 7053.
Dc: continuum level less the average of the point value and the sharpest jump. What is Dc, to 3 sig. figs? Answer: 2.07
